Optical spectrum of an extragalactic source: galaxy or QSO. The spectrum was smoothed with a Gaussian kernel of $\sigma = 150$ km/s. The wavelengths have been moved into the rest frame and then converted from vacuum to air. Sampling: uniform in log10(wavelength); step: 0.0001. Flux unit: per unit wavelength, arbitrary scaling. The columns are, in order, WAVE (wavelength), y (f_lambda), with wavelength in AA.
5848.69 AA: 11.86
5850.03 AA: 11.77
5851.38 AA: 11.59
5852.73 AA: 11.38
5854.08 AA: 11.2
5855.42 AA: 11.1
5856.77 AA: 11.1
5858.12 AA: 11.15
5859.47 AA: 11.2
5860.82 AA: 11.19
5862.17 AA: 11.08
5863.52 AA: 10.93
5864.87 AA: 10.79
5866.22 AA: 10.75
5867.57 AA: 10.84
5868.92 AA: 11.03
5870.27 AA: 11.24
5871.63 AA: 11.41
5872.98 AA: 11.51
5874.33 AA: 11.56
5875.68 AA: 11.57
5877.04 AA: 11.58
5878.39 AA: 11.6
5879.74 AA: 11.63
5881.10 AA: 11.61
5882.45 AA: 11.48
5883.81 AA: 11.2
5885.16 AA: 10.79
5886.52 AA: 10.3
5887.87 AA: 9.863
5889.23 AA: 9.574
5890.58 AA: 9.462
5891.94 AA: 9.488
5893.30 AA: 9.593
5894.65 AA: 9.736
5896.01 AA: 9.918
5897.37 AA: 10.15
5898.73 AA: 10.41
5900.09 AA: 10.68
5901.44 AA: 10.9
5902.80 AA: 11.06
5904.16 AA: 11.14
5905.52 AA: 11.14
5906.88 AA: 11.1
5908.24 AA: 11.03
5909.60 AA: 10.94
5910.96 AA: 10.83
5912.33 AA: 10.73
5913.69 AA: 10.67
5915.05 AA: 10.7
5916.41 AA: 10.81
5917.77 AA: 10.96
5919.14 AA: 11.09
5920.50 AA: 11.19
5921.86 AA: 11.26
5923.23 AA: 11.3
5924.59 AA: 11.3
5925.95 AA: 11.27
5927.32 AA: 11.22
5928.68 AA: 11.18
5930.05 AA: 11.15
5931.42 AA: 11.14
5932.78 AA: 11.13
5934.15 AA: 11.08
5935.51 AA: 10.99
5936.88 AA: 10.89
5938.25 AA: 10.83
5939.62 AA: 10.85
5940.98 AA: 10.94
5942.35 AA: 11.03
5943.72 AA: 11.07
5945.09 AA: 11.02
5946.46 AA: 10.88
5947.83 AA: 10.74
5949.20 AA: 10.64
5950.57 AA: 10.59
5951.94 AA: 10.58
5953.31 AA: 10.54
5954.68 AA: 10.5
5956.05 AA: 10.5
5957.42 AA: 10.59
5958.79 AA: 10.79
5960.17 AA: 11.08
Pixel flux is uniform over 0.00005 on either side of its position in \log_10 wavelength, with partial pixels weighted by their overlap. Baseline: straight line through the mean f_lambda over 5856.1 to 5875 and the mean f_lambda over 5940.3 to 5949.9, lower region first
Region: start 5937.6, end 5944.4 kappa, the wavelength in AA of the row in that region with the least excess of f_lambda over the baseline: 5938.25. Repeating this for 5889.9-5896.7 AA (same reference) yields 5890.58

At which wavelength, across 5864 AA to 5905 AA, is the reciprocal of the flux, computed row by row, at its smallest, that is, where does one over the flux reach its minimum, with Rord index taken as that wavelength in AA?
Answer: 5879.74 AA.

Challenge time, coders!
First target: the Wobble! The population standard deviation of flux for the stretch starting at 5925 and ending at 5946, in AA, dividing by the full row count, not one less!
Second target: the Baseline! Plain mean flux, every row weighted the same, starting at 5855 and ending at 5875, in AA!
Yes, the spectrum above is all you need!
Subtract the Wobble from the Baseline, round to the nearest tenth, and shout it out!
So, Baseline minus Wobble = 11.0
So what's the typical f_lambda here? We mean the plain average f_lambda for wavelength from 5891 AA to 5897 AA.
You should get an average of 9.7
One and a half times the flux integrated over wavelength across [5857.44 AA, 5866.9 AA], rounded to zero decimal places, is 156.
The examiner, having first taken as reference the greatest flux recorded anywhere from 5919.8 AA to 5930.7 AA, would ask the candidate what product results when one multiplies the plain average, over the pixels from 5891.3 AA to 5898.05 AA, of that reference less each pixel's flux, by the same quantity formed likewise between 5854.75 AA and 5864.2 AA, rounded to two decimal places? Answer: 0.29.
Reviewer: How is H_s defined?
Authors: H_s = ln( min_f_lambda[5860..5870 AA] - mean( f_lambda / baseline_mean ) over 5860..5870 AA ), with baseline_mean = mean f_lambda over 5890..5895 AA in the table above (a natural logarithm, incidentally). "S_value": 2.26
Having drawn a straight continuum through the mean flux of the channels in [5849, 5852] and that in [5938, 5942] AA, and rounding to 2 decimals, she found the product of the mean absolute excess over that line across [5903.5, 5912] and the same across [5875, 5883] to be 0.02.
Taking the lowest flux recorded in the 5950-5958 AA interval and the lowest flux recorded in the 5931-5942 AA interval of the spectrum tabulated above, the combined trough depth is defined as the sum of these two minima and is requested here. 21.3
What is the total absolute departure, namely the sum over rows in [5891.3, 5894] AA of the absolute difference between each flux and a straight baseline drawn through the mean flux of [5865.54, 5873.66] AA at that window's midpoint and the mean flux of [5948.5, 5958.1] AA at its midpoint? 2.87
